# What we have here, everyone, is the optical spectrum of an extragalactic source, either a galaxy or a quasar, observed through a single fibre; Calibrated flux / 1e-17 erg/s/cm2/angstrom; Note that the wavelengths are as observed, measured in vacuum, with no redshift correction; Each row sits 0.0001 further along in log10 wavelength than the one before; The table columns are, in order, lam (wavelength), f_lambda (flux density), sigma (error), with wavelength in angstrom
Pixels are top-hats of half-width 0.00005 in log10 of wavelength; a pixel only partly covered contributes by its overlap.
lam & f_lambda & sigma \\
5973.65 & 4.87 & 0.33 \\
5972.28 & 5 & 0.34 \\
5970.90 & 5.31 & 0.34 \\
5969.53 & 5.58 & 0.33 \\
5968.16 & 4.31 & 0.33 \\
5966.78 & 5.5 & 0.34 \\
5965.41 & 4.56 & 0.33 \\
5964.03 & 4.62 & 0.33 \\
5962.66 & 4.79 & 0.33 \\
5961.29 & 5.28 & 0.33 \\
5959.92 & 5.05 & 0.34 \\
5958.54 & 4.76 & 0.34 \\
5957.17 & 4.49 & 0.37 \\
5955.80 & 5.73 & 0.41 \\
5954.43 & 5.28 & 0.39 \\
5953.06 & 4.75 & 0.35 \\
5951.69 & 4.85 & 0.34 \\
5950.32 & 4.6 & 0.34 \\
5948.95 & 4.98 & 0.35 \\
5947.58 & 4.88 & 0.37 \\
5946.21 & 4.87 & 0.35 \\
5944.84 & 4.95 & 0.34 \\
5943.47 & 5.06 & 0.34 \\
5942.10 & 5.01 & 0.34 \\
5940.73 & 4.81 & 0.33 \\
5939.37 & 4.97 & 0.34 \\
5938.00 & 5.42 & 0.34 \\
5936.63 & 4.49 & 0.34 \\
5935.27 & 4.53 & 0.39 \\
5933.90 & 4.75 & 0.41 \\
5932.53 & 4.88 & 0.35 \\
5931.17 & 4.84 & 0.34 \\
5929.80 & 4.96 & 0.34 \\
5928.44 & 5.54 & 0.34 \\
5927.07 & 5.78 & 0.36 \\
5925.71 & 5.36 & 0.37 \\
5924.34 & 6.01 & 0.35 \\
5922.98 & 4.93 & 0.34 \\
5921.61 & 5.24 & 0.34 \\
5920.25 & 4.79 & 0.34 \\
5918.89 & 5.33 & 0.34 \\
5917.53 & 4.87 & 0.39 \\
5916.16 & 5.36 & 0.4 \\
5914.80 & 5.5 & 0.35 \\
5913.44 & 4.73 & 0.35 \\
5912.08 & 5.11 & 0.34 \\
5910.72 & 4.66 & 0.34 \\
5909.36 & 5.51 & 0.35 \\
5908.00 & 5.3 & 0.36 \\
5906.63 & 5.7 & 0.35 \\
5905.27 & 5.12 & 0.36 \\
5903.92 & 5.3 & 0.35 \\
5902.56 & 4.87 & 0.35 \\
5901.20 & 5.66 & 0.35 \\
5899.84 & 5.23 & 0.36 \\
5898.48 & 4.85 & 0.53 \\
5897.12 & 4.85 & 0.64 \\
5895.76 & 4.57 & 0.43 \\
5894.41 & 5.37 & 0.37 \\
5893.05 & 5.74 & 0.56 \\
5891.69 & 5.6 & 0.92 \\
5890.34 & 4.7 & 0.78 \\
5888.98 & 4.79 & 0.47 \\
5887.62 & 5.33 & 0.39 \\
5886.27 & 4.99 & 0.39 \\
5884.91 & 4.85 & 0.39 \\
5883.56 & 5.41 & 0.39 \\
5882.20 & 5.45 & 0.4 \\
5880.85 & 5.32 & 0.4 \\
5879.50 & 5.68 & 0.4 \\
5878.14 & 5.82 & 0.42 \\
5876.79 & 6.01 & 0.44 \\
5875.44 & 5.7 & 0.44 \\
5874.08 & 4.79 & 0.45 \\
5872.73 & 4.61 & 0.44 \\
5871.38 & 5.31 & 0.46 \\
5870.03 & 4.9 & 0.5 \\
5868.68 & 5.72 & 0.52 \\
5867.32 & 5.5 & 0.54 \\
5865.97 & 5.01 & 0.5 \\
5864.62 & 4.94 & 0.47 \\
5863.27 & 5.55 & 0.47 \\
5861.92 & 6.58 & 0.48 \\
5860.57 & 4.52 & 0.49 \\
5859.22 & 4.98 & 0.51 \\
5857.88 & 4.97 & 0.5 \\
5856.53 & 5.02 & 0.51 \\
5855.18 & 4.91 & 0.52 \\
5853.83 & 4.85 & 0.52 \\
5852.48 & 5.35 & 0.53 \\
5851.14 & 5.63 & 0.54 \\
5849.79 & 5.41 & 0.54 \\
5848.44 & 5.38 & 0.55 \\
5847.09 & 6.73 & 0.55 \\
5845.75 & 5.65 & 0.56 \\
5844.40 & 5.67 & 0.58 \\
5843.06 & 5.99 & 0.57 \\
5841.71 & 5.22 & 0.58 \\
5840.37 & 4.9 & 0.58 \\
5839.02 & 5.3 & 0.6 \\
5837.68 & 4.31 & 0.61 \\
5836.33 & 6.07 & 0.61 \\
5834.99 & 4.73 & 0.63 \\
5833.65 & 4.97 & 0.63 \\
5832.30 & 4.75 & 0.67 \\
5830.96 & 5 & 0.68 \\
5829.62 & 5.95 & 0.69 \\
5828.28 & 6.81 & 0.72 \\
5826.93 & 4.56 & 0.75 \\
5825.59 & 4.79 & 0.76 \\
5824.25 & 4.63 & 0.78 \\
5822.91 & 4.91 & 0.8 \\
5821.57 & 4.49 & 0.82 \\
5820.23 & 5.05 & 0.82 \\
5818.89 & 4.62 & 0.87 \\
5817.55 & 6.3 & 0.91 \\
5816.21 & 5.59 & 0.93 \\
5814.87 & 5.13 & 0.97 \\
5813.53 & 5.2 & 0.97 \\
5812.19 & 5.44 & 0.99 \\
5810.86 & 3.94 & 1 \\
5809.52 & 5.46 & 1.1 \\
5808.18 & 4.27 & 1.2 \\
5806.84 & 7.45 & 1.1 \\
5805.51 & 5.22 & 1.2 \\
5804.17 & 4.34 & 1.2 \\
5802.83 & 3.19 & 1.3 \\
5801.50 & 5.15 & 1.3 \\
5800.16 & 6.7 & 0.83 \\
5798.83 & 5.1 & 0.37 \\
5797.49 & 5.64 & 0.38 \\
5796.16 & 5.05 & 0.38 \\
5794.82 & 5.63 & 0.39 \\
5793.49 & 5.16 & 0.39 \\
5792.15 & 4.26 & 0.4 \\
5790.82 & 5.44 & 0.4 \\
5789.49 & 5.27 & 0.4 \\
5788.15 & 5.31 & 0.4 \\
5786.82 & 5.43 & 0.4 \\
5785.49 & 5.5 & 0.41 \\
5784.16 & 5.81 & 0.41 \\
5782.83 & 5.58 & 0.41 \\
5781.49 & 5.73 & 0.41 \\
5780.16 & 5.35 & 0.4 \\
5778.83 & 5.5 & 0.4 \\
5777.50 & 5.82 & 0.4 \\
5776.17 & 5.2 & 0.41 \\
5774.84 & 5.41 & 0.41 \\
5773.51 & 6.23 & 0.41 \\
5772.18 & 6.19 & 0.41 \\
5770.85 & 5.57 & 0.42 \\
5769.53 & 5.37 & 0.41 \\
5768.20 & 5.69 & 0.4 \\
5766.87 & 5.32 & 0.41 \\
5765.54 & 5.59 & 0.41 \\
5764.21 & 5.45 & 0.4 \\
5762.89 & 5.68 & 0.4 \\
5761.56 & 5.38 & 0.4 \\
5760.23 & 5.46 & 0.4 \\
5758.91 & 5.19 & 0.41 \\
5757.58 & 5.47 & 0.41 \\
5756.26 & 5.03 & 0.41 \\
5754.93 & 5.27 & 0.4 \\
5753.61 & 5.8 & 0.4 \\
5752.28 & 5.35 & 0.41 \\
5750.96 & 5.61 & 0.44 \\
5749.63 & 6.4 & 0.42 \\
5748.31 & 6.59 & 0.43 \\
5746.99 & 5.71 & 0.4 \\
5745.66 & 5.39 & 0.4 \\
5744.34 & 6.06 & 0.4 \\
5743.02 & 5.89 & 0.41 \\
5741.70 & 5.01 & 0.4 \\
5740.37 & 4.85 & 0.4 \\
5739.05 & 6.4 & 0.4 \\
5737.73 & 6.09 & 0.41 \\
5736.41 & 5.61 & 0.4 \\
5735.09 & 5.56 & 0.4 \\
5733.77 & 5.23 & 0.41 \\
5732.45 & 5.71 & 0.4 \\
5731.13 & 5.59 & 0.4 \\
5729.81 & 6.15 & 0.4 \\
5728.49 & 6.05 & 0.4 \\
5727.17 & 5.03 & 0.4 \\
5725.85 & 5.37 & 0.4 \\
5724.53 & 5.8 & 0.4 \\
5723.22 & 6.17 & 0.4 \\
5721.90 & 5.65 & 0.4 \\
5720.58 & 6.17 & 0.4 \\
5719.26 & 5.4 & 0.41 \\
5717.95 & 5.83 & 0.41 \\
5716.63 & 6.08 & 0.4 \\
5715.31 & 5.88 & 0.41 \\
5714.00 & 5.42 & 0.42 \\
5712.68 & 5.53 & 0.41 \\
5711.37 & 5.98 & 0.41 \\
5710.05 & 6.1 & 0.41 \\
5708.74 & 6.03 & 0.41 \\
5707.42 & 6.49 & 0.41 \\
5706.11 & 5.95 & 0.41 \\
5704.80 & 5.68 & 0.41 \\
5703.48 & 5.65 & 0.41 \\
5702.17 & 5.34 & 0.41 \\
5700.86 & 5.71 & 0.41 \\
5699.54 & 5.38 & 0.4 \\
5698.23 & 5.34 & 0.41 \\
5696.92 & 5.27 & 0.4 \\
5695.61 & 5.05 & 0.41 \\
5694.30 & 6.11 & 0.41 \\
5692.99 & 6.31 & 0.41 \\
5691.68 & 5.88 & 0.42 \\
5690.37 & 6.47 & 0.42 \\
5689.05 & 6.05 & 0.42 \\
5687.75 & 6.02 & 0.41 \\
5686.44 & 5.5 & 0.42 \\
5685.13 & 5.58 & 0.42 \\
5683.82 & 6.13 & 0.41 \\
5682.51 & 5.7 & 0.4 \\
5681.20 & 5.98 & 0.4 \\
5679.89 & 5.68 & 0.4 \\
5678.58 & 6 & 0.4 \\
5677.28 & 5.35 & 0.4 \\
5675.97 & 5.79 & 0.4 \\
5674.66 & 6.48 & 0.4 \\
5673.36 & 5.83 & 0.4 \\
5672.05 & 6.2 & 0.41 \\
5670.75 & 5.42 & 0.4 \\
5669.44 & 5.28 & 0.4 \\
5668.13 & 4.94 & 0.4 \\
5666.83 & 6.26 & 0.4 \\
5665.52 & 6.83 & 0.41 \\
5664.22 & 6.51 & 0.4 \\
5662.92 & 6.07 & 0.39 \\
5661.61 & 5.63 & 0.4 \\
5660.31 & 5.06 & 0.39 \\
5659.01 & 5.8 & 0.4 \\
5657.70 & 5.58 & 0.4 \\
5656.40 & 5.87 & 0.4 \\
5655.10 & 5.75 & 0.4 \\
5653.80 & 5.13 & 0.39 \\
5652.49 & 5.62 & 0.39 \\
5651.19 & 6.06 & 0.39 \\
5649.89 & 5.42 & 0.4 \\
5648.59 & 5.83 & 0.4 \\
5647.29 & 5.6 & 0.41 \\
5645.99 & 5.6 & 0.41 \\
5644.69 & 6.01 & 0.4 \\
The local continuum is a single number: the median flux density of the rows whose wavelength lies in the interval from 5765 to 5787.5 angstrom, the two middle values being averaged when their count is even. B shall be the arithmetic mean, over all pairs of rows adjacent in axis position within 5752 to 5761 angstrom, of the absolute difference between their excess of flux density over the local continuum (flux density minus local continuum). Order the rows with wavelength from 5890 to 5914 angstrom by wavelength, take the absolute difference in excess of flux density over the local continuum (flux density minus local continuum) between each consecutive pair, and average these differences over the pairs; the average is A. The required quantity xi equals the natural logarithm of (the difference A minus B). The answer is -2.6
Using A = 0.45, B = 0.37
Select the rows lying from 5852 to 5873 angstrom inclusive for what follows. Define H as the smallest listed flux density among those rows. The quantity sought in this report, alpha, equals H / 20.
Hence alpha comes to 0.226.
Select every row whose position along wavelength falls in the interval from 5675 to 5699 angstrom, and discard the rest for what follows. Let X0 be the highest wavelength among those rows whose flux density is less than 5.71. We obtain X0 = 5698.23 angstrom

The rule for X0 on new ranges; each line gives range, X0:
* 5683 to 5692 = 5686.44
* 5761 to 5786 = 5785.49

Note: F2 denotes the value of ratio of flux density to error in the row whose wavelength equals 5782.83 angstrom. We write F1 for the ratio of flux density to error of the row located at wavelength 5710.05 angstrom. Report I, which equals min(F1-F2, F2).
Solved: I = 1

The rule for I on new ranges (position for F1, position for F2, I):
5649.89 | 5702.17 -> 1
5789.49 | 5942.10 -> -2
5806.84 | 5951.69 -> -7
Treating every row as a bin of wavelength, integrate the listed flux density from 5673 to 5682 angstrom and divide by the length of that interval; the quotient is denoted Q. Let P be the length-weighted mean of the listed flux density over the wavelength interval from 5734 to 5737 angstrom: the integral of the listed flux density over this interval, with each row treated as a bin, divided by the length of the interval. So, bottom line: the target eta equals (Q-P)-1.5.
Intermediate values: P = 5.54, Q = 5.9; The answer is -1.2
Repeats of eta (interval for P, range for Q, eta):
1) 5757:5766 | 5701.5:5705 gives -1.4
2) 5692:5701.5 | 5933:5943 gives -2.2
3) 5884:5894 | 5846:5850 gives -0.8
